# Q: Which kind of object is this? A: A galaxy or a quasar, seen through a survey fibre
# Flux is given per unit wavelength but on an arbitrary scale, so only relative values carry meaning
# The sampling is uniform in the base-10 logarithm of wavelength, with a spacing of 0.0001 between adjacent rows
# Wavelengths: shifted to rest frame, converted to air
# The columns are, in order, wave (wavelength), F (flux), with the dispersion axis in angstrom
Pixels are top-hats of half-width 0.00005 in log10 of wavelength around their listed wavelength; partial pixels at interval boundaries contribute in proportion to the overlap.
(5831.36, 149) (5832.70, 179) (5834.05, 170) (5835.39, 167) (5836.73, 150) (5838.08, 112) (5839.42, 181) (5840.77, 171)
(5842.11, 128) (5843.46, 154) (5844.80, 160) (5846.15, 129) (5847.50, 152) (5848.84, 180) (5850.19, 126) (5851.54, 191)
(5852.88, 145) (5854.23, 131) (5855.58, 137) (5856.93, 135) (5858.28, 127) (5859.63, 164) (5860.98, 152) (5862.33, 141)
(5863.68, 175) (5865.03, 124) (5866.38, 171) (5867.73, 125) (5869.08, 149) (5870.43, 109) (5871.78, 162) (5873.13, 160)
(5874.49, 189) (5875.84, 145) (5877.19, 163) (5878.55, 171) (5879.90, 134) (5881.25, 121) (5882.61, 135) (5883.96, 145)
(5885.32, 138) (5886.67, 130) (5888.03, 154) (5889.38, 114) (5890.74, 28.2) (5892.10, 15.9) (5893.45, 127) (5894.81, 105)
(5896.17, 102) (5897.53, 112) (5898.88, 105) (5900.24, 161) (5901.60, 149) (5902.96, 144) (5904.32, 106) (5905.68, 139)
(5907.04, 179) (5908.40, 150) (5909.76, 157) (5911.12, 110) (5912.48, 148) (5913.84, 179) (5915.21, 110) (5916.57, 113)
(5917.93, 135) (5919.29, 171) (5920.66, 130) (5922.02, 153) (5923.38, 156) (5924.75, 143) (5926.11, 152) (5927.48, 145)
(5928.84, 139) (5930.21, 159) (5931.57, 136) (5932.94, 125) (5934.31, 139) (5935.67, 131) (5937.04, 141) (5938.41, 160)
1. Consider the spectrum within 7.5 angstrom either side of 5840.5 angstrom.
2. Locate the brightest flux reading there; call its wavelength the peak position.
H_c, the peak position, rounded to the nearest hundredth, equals 5839.42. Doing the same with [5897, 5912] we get 5907.04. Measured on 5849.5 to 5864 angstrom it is 5851.54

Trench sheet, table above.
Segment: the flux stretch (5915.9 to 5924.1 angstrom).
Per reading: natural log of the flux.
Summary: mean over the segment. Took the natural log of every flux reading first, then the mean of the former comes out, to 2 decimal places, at 4.95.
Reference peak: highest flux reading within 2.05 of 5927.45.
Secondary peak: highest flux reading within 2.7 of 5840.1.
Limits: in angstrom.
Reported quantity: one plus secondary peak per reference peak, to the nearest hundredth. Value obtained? 2.19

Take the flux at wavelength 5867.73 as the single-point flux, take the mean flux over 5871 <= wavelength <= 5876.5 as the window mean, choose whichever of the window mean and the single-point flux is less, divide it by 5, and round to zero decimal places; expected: 25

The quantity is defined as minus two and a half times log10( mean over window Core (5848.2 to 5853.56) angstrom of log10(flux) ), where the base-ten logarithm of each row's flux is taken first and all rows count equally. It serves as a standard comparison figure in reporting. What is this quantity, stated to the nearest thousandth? -0.856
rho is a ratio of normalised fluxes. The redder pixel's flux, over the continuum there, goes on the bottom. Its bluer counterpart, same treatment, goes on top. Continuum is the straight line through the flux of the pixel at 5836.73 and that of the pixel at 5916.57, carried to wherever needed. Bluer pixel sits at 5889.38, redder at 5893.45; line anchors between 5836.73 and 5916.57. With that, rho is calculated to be 0.88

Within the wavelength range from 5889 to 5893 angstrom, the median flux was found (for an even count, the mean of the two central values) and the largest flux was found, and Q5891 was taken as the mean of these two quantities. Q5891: 71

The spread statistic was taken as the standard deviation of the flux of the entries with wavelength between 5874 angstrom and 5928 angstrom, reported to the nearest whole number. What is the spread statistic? 34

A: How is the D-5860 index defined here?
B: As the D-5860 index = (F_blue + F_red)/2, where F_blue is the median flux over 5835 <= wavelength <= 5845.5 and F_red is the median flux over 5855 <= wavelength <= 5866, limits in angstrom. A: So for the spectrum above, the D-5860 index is 148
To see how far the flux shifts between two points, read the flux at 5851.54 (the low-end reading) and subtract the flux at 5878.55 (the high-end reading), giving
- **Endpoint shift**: 20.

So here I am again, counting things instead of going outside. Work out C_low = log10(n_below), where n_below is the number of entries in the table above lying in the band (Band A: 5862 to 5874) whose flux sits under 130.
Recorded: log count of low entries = 0.48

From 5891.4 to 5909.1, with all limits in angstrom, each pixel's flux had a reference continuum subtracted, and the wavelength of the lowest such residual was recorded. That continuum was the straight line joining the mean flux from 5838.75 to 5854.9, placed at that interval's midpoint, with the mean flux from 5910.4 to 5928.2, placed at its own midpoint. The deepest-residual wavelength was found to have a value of 5892.10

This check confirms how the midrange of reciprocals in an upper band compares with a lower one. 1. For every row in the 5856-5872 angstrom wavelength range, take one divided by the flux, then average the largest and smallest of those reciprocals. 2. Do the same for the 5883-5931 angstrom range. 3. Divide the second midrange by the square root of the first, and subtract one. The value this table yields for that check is -0.60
